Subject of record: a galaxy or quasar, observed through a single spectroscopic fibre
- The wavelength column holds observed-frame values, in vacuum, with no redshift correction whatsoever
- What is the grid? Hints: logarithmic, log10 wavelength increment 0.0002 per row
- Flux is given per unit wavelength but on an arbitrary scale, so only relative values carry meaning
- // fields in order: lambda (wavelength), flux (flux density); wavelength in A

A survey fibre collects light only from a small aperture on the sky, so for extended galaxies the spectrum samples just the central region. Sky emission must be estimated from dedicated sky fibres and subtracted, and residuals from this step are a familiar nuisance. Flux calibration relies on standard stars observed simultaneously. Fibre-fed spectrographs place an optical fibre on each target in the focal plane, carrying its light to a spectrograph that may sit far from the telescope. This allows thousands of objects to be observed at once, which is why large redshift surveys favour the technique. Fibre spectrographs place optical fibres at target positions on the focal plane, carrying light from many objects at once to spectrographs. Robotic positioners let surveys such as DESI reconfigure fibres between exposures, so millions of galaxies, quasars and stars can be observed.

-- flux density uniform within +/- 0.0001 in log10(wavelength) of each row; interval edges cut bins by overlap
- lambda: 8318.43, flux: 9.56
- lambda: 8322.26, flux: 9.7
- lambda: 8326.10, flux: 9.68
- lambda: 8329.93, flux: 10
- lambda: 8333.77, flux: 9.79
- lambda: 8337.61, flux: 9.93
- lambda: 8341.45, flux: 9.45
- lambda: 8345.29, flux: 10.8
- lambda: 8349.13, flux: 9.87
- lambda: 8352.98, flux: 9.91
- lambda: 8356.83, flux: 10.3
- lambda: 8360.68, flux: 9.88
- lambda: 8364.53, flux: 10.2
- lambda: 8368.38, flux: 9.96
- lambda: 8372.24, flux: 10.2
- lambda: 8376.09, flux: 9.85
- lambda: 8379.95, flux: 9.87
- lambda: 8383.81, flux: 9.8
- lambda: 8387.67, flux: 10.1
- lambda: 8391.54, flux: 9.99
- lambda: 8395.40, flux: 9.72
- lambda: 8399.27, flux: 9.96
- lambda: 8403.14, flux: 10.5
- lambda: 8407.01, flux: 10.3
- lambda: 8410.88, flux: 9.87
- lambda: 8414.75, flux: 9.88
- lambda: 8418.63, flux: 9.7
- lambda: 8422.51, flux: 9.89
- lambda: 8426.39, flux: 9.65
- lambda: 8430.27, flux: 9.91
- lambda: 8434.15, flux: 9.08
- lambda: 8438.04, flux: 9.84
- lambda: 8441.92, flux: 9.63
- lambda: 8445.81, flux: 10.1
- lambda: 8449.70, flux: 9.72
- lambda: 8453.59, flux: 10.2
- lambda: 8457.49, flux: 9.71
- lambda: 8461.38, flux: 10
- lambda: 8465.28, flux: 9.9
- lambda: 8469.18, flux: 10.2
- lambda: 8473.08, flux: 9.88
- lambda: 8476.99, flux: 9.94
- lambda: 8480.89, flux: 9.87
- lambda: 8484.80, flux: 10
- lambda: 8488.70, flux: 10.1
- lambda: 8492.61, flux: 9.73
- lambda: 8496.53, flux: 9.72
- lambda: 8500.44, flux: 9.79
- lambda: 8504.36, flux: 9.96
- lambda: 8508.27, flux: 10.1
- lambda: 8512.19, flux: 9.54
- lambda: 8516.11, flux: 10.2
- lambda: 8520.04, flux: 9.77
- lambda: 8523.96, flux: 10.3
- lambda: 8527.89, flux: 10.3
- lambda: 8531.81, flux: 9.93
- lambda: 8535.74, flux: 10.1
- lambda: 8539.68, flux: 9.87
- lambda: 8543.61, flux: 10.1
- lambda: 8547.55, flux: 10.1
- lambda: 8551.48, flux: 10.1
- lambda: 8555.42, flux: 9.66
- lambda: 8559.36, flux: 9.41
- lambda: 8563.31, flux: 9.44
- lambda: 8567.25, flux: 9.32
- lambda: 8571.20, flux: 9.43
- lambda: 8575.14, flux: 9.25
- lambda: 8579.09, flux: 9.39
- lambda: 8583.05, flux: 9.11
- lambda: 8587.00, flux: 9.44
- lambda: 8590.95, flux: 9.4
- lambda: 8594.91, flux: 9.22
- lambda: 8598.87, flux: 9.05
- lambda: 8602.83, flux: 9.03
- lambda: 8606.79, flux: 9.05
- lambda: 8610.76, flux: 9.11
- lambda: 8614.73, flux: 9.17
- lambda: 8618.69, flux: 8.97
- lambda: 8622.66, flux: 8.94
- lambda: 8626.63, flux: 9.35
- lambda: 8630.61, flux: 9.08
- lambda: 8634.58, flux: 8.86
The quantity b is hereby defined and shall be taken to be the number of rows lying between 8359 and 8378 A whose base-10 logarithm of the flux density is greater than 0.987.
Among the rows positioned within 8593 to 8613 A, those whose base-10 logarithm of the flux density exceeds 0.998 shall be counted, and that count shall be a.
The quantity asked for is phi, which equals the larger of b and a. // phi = 5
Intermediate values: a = 0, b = 5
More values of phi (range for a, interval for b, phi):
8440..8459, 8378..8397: 5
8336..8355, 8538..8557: 4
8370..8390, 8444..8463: 5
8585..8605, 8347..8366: 5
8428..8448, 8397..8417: 5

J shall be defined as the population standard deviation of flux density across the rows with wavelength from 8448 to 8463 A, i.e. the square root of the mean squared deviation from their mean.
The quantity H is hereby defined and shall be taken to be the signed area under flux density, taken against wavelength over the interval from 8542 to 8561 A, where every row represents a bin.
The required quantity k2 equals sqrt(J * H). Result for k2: 6.20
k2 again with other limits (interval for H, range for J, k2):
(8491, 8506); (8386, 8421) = 6.03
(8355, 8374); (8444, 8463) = 6.18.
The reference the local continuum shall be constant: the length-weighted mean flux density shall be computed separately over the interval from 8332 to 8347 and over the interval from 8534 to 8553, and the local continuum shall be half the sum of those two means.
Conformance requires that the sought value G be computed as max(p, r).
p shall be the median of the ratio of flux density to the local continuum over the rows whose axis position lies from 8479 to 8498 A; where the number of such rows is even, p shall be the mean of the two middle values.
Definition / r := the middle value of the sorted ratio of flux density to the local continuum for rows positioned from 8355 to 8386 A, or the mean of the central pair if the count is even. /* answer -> 0.990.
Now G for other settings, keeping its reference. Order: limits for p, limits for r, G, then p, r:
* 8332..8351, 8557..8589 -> 0.985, 0.985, 0.94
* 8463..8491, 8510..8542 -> 1.000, 0.992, 1.00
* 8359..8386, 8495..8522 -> 0.986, 0.986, 0.98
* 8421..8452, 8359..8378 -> 0.994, 0.976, 0.99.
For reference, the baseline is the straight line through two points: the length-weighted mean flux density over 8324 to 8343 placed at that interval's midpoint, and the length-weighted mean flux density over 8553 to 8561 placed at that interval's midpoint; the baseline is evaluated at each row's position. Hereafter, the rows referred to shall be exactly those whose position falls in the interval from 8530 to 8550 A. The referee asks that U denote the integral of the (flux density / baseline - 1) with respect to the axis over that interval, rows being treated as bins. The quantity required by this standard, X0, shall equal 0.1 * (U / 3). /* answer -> 0.03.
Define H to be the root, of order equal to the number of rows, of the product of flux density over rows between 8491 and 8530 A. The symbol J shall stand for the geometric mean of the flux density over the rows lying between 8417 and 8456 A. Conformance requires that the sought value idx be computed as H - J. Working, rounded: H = 9.94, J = 9.77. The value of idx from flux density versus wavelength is 0.17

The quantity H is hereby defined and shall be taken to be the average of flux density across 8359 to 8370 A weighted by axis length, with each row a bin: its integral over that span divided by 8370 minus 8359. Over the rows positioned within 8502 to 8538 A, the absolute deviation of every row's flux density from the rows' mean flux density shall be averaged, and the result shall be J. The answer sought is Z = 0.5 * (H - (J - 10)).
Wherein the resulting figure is 9.91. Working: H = 10.0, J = 0.198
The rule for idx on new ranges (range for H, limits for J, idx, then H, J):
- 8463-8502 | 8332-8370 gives -0.09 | 9.91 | 10.00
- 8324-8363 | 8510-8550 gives -0.06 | 9.96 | 10.02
